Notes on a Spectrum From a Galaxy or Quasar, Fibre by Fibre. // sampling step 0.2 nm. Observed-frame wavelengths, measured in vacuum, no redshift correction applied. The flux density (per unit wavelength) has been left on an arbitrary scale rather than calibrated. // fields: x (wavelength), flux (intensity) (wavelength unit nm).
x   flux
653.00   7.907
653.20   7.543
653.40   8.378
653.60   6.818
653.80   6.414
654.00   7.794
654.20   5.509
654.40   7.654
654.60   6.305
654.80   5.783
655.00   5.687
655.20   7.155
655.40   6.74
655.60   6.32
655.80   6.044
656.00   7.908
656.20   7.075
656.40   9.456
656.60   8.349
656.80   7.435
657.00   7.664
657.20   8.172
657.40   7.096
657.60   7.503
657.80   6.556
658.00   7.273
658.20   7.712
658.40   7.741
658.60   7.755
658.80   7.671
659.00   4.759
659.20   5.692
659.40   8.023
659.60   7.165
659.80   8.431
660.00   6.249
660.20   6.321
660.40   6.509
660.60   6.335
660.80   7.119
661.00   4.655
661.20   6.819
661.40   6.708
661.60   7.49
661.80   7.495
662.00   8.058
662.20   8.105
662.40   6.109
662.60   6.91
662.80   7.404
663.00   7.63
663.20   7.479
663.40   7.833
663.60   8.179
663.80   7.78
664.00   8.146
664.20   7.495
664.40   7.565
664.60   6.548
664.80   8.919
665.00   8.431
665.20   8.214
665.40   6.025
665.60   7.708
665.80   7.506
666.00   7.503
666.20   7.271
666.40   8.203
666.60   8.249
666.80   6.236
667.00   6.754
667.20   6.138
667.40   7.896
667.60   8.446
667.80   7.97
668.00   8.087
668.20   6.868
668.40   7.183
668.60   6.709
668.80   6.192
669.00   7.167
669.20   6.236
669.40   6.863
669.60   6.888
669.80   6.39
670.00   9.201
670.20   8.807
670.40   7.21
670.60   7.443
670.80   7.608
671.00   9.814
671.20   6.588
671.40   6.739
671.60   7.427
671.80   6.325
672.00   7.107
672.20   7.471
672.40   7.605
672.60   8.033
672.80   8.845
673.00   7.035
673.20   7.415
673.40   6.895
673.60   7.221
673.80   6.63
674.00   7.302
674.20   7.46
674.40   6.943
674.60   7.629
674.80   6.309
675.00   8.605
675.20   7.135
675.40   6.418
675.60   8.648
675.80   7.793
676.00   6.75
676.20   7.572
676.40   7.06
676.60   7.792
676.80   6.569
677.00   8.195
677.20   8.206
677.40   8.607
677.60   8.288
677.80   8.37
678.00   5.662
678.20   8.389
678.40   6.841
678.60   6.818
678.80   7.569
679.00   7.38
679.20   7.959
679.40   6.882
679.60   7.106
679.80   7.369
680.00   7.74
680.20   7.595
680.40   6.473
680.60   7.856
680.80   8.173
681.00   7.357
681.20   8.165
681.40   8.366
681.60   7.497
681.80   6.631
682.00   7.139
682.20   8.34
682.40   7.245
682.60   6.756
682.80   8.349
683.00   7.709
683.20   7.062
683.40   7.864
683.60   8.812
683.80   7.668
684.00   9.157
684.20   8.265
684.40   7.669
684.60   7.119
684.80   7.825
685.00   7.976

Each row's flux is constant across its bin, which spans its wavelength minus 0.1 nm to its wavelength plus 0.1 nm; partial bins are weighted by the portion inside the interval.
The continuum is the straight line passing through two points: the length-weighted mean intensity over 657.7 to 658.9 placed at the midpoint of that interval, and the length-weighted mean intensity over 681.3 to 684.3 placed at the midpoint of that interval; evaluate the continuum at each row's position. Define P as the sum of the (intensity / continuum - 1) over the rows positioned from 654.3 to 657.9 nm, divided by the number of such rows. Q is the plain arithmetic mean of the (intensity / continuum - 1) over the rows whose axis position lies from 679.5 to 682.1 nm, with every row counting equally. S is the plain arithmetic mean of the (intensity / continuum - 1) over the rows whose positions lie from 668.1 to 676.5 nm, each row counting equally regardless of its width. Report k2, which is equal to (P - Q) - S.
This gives 0.041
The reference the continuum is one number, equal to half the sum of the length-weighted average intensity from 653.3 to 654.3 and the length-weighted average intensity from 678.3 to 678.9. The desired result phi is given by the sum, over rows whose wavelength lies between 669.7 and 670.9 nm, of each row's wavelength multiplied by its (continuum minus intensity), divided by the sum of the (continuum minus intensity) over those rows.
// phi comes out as 670.28 nm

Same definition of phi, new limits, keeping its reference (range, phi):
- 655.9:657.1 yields 656.48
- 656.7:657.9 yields 657.04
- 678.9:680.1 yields 679.51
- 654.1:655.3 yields 654.66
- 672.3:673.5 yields 672.70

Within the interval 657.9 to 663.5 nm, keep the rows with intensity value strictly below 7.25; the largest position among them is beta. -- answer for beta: 662.60 nm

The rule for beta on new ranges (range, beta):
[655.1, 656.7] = 656.20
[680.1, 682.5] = 682.40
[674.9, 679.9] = 679.60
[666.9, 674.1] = 673.80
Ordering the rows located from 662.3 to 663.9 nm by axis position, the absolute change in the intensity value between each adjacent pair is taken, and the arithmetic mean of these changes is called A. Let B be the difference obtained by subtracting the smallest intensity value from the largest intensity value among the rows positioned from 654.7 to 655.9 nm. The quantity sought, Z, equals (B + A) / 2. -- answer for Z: 0.93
